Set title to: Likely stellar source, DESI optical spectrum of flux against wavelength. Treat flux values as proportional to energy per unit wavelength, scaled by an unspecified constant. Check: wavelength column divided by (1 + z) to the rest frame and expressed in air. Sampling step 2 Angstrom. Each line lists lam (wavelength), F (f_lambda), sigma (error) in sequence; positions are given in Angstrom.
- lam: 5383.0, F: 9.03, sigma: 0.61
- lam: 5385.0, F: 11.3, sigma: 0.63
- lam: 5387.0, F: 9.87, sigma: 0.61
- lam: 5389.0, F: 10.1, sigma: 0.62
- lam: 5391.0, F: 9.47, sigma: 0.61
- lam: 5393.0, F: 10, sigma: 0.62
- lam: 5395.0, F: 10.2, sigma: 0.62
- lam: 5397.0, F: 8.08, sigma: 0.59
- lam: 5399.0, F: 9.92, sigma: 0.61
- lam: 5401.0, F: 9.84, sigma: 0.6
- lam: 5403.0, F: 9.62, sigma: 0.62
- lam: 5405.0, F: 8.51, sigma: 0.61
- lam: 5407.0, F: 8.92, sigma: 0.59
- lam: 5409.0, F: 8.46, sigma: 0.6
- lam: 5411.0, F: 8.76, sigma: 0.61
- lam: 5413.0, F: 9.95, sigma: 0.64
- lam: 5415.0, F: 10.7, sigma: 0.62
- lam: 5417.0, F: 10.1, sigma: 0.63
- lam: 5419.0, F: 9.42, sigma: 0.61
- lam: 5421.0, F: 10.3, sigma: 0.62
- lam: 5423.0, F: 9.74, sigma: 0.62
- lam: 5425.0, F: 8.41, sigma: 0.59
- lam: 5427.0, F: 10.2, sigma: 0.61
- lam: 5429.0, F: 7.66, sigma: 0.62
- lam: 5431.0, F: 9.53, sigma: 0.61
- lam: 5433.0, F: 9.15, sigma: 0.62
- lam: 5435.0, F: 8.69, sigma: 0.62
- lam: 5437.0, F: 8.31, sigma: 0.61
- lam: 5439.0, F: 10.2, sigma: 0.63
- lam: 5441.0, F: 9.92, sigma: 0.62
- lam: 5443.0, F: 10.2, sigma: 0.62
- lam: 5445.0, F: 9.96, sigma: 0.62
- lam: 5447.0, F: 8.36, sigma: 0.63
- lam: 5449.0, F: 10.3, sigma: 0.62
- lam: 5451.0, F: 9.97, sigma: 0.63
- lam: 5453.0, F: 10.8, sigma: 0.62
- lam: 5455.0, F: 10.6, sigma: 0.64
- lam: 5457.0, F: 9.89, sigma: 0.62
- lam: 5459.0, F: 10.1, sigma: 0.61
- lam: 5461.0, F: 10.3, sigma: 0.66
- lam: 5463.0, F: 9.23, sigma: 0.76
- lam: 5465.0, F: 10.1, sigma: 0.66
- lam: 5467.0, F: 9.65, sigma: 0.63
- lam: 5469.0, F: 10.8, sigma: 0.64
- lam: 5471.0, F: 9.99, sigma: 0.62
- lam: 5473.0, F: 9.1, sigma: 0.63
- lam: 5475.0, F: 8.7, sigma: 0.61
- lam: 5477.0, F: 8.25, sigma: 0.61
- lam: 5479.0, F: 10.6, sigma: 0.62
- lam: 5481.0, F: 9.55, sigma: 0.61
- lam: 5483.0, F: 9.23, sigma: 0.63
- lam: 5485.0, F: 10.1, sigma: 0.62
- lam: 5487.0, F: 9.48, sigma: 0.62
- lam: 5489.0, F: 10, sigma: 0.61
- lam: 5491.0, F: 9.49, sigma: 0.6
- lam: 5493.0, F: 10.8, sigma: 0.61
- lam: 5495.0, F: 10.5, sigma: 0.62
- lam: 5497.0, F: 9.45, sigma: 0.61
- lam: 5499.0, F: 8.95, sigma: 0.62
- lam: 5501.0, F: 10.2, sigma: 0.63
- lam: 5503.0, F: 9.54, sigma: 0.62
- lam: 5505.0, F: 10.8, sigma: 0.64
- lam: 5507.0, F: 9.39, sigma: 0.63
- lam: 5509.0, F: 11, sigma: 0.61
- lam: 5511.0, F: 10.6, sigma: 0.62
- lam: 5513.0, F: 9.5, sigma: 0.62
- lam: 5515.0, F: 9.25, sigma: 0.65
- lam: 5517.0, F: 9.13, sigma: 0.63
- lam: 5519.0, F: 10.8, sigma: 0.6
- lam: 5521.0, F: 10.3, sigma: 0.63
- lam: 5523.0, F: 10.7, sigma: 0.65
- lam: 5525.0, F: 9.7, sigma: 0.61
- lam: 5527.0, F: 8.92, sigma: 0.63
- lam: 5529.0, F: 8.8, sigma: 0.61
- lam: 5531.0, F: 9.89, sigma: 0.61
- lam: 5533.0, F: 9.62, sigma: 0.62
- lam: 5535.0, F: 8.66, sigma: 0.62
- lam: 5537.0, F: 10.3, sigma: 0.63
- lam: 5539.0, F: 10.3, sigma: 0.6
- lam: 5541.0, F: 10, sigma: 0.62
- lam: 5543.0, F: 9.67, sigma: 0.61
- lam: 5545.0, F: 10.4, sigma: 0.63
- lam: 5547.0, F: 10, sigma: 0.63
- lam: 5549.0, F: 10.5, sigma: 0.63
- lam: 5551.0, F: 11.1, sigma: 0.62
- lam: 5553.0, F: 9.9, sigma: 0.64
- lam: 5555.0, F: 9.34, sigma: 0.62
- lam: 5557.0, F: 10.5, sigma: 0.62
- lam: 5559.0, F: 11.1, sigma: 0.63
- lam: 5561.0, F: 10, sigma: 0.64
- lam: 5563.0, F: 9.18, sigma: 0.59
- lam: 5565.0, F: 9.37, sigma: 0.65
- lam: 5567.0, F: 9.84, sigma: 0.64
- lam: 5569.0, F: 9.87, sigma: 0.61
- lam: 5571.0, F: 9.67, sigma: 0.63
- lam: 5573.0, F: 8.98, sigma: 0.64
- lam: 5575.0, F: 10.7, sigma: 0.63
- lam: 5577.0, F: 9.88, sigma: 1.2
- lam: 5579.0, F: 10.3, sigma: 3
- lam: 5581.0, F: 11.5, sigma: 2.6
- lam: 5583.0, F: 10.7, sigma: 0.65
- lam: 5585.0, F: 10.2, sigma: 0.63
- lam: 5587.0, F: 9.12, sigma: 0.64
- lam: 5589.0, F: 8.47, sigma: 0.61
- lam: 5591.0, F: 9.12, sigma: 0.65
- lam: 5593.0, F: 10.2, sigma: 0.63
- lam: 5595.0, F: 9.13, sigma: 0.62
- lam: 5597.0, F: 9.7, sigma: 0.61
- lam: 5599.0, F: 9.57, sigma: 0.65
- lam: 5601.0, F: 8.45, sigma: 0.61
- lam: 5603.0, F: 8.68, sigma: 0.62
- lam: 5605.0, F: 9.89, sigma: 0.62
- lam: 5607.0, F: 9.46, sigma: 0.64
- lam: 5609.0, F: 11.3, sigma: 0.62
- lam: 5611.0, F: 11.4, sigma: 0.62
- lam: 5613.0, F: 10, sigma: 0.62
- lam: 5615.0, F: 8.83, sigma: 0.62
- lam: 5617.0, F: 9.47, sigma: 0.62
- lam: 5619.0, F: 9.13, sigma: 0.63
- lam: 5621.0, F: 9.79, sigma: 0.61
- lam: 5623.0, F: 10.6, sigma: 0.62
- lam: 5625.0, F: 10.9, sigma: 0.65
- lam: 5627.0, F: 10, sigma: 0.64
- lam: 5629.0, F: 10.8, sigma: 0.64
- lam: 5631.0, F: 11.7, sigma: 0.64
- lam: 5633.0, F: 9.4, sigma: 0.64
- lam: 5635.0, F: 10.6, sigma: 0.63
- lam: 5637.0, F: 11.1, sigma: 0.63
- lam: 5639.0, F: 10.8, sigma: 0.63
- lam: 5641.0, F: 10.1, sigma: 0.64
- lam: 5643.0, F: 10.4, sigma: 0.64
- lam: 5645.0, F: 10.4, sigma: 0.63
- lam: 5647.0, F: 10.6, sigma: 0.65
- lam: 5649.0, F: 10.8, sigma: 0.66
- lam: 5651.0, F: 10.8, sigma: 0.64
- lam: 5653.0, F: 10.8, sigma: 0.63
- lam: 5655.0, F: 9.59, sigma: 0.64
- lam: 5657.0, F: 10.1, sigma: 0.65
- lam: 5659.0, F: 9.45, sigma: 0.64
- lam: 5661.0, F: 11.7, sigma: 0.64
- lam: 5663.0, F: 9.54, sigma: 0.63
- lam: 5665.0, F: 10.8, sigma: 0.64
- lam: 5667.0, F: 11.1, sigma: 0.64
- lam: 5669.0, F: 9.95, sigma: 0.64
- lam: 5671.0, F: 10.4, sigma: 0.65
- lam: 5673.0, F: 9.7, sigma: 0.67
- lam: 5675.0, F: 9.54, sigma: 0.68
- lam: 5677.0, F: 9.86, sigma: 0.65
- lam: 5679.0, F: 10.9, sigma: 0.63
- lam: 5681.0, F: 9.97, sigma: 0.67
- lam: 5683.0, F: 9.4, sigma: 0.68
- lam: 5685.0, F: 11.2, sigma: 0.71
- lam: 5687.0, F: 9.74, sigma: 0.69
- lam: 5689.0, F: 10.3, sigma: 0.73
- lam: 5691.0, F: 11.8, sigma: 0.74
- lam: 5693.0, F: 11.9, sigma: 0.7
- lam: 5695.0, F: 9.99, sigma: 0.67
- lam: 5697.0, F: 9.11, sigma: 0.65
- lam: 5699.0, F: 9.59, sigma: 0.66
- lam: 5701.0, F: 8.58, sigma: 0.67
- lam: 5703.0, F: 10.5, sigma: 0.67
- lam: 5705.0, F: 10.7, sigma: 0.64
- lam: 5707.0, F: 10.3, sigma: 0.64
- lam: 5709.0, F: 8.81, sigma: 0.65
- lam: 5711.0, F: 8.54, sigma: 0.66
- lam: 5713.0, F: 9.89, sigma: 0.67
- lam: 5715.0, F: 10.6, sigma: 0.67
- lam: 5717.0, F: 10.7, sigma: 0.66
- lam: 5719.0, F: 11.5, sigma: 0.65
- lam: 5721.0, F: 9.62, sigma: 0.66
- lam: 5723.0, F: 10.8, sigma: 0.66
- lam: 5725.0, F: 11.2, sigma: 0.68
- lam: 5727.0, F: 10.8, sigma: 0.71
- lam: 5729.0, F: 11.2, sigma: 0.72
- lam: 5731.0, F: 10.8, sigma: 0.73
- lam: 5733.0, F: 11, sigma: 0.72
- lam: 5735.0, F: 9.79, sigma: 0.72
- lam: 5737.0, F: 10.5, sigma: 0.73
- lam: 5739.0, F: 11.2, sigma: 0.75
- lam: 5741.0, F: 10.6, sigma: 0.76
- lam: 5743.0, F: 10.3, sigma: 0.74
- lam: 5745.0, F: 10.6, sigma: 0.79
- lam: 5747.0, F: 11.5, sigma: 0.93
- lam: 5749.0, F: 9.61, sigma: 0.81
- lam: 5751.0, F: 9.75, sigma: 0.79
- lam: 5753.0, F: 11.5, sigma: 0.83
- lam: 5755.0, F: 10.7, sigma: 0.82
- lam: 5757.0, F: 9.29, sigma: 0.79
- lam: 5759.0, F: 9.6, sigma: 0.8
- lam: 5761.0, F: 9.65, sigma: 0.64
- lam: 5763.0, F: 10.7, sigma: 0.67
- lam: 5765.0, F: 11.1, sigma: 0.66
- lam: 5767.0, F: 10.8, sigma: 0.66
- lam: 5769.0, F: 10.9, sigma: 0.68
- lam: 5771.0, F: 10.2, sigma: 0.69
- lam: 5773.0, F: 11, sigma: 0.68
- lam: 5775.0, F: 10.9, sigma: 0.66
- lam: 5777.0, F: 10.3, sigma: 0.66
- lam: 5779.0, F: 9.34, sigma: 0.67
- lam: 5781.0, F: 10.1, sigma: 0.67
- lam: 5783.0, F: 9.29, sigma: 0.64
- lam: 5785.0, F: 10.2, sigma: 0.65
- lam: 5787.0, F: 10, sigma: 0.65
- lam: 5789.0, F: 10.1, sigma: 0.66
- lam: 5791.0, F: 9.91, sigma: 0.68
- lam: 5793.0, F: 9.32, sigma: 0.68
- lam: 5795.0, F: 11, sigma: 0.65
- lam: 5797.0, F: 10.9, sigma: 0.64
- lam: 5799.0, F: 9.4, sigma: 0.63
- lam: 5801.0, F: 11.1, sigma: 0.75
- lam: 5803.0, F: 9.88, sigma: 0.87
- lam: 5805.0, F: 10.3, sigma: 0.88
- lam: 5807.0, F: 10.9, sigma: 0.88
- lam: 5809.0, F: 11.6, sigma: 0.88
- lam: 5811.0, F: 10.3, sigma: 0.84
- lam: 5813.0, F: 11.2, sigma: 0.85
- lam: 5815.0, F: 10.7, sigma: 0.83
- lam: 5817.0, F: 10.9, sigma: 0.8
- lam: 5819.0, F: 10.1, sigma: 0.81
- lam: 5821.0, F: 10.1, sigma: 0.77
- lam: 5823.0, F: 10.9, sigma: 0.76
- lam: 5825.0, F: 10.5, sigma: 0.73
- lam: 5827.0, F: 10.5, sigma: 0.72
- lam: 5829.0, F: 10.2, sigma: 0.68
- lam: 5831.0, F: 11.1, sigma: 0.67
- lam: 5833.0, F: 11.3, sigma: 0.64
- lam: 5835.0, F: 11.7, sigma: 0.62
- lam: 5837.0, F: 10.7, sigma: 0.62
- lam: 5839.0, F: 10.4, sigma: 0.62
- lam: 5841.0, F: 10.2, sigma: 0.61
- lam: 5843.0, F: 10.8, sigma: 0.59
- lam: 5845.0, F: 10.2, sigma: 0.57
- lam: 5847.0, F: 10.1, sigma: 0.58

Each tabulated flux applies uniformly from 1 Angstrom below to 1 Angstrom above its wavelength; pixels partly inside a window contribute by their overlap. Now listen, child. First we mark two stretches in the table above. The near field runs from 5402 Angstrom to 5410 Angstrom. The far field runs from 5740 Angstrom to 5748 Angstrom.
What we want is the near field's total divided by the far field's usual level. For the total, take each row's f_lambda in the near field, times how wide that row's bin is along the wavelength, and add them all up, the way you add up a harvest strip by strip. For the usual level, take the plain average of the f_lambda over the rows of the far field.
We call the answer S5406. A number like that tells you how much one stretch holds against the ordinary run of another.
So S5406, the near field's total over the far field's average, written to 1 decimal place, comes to 6.6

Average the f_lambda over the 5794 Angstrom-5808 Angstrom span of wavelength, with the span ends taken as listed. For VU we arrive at 10.5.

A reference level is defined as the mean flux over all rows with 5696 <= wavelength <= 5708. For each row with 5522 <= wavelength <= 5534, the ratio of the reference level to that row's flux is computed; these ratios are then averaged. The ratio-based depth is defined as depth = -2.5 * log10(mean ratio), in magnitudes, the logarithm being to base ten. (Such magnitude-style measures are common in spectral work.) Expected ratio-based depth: -0.026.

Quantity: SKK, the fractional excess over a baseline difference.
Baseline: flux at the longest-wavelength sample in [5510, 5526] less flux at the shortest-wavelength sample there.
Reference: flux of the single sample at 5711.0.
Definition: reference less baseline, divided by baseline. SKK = -10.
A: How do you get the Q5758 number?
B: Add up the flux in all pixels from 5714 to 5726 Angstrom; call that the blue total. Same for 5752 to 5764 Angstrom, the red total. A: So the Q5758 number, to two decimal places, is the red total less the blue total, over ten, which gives -0.30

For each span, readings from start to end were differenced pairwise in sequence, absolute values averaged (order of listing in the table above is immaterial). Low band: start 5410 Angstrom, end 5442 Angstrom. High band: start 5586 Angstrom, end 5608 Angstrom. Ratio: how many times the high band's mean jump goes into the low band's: 1.45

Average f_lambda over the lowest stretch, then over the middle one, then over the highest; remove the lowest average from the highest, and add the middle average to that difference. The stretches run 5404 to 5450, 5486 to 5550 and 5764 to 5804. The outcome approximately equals 10.8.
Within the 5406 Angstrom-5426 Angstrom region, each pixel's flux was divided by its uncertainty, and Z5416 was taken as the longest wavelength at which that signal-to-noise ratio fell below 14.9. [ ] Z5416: 5425.0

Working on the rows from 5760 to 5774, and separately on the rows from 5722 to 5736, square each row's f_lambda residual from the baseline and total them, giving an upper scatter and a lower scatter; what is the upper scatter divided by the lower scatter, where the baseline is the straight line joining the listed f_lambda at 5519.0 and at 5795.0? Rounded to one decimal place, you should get 1.6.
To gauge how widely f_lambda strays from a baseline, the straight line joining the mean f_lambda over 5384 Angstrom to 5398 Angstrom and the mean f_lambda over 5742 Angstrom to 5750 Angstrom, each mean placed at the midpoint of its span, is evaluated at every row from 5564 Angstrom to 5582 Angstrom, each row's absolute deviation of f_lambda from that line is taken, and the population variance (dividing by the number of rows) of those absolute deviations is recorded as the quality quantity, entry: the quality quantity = 0.16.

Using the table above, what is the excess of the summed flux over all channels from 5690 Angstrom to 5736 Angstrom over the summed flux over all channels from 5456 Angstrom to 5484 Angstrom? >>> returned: 102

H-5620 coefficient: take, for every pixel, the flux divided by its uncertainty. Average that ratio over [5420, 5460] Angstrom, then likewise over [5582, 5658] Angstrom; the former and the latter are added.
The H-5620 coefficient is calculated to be 31.4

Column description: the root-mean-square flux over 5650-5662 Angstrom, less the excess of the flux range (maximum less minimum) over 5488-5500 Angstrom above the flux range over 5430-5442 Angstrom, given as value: 10.5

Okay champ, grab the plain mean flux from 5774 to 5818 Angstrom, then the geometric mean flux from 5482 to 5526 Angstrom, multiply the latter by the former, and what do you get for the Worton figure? 103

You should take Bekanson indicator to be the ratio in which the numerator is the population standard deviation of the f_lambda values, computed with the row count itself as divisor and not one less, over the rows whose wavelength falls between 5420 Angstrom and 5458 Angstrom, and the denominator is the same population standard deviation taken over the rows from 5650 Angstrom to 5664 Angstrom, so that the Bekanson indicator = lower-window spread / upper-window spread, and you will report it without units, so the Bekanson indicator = 1.1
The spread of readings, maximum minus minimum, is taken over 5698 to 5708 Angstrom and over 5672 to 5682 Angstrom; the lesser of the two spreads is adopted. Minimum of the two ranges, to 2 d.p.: 1.36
